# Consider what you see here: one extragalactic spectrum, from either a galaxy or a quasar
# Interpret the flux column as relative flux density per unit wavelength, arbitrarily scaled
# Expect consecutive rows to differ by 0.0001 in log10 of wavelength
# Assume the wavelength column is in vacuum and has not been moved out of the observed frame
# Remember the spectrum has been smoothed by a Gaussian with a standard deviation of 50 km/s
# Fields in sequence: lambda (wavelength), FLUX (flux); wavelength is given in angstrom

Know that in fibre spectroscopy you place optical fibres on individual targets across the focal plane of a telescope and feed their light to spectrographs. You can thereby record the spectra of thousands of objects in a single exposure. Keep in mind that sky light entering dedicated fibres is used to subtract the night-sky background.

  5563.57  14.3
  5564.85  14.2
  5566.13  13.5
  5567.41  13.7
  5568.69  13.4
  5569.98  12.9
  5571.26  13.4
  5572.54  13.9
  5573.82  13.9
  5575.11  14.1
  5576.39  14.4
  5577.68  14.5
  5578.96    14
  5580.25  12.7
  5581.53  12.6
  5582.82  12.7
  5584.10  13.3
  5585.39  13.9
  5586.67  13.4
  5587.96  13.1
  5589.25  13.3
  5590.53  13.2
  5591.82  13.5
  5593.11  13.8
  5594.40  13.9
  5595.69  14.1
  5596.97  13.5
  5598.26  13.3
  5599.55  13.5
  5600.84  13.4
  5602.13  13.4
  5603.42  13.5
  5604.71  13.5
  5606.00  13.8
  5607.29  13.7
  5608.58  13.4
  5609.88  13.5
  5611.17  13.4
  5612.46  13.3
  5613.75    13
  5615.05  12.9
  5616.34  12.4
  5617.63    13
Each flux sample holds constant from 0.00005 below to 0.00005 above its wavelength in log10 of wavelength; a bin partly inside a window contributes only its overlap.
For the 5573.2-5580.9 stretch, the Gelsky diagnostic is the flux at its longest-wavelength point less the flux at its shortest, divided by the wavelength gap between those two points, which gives -0.19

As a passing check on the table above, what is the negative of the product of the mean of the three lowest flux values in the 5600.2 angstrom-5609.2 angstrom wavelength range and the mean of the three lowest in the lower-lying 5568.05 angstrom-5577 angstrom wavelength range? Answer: -177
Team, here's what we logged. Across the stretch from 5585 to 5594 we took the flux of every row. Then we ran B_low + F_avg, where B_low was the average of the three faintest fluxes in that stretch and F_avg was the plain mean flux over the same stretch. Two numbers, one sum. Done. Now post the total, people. 26.7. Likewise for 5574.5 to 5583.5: 26.2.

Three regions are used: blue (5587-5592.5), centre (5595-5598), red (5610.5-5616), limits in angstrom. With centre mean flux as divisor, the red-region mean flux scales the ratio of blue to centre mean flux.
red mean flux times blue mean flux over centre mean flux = 12.6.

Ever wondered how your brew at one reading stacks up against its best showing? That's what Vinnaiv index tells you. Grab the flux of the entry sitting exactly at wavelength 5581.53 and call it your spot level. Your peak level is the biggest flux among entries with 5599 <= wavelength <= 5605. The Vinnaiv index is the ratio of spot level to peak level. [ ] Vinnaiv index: 0.93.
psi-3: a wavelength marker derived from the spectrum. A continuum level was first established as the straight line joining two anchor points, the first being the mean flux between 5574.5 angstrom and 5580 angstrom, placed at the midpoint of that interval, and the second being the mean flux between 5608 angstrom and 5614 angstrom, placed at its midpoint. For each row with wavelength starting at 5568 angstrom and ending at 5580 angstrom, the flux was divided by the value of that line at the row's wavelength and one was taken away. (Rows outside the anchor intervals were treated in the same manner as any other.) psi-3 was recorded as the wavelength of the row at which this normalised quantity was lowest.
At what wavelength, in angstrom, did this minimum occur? 5569.98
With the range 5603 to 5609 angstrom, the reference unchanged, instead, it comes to 5603.42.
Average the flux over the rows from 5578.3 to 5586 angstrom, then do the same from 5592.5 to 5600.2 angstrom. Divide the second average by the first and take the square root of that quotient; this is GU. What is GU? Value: 1.02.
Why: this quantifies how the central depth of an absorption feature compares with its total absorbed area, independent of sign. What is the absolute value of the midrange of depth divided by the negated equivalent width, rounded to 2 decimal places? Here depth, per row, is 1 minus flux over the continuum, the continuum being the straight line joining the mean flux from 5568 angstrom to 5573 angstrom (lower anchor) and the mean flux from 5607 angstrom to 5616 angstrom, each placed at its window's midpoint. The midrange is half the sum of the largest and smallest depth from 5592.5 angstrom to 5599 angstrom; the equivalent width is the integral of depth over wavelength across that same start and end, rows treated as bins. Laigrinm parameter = 0.15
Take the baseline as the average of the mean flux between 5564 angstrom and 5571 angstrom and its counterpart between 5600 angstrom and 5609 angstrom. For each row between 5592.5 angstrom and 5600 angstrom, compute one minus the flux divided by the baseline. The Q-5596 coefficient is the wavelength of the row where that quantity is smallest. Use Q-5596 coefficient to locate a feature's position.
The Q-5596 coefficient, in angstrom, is 5595.69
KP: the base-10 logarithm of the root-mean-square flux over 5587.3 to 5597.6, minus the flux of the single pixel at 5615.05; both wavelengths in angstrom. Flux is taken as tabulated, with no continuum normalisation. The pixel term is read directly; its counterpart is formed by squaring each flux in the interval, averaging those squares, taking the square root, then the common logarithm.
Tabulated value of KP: -11.8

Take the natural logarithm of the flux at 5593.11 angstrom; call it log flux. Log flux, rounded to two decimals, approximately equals 2.62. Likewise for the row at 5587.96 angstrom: 2.57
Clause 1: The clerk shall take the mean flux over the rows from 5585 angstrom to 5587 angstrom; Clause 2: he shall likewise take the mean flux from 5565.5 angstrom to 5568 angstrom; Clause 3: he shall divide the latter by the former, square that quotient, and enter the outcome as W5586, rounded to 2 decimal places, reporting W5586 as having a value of 0.99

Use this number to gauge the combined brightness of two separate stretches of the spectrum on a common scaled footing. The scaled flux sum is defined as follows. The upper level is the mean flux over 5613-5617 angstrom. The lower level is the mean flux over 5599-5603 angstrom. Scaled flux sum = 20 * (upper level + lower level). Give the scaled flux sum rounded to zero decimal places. 524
